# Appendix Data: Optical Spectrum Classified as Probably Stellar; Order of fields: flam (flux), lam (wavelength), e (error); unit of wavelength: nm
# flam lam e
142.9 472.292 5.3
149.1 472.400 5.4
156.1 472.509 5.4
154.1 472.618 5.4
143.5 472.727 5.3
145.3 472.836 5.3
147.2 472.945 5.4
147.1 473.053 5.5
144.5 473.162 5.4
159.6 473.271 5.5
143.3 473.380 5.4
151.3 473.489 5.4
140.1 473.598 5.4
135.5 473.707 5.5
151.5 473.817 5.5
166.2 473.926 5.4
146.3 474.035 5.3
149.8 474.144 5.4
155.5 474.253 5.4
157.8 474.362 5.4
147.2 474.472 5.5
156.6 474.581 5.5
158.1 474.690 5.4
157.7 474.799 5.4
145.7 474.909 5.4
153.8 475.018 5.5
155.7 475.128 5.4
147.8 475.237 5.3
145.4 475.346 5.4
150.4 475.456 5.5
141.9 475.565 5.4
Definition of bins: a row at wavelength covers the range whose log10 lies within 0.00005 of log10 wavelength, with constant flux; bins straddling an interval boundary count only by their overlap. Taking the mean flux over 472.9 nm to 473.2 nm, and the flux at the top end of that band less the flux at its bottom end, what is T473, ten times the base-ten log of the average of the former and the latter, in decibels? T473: 18.6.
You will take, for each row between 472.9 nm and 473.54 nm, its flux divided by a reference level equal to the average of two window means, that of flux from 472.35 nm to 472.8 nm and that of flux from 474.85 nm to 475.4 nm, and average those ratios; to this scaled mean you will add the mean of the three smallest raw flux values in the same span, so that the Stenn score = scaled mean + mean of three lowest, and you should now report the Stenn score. 146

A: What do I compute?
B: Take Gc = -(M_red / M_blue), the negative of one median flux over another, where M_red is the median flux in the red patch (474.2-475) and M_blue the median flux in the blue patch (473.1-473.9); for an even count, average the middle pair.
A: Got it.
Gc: -1.08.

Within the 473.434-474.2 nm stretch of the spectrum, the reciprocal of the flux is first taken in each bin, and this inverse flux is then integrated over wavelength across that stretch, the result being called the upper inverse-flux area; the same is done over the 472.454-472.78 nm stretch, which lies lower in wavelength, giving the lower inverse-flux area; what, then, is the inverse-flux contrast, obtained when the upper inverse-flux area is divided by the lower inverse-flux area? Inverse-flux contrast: 2.4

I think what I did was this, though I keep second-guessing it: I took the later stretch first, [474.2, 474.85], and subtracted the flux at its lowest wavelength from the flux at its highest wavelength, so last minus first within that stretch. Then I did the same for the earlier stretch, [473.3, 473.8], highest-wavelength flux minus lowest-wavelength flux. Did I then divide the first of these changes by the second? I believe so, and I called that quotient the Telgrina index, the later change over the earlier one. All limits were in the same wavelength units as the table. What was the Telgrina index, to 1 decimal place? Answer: -0.3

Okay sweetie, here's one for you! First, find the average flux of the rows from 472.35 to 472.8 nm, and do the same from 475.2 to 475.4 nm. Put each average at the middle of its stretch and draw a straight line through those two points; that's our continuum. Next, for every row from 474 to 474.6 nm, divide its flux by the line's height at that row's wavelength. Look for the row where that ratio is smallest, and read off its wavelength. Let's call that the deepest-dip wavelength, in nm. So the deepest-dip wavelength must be 474.035 nm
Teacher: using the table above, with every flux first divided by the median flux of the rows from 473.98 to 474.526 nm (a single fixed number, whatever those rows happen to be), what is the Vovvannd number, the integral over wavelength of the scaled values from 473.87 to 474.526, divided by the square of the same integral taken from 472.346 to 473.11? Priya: 1.2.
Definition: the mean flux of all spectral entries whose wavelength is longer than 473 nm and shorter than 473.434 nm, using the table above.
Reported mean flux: 149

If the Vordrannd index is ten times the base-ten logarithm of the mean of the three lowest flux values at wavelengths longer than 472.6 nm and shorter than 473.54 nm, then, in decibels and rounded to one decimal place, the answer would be 21.6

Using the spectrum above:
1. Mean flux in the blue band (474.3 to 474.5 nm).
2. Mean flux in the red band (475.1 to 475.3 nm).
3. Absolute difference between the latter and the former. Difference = 1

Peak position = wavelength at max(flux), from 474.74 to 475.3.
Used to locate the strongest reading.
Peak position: 474.799 nm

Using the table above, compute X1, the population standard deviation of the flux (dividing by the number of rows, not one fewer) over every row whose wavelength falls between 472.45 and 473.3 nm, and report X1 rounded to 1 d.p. 5.7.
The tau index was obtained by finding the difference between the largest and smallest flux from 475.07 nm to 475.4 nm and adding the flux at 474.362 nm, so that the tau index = 168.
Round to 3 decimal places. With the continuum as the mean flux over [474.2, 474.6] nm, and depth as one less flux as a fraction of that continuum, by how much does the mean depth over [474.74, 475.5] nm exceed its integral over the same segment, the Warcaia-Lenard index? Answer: 0.005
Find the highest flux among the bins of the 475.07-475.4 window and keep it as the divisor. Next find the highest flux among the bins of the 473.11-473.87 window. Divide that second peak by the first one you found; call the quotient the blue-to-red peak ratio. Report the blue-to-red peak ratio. 1.03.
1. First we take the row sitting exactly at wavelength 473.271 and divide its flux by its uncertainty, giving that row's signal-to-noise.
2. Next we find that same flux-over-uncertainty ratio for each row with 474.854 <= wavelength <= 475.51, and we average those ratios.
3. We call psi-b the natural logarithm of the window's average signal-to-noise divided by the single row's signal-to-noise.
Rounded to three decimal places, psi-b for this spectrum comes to -0.048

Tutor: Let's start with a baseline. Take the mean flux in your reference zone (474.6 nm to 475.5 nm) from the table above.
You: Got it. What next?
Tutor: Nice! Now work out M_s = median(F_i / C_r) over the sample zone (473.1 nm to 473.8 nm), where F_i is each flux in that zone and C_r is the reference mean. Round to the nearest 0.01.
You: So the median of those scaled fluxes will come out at 0.95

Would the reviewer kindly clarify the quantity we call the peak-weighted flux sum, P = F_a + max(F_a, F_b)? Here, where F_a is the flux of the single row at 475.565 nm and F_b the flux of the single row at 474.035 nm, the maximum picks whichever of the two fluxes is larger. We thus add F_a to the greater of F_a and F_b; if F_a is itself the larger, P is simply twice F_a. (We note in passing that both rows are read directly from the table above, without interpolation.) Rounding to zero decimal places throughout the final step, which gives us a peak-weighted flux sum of 288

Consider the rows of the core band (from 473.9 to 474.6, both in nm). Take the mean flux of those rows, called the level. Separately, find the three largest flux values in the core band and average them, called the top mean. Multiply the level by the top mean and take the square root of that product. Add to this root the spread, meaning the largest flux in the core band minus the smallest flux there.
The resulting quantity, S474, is 177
